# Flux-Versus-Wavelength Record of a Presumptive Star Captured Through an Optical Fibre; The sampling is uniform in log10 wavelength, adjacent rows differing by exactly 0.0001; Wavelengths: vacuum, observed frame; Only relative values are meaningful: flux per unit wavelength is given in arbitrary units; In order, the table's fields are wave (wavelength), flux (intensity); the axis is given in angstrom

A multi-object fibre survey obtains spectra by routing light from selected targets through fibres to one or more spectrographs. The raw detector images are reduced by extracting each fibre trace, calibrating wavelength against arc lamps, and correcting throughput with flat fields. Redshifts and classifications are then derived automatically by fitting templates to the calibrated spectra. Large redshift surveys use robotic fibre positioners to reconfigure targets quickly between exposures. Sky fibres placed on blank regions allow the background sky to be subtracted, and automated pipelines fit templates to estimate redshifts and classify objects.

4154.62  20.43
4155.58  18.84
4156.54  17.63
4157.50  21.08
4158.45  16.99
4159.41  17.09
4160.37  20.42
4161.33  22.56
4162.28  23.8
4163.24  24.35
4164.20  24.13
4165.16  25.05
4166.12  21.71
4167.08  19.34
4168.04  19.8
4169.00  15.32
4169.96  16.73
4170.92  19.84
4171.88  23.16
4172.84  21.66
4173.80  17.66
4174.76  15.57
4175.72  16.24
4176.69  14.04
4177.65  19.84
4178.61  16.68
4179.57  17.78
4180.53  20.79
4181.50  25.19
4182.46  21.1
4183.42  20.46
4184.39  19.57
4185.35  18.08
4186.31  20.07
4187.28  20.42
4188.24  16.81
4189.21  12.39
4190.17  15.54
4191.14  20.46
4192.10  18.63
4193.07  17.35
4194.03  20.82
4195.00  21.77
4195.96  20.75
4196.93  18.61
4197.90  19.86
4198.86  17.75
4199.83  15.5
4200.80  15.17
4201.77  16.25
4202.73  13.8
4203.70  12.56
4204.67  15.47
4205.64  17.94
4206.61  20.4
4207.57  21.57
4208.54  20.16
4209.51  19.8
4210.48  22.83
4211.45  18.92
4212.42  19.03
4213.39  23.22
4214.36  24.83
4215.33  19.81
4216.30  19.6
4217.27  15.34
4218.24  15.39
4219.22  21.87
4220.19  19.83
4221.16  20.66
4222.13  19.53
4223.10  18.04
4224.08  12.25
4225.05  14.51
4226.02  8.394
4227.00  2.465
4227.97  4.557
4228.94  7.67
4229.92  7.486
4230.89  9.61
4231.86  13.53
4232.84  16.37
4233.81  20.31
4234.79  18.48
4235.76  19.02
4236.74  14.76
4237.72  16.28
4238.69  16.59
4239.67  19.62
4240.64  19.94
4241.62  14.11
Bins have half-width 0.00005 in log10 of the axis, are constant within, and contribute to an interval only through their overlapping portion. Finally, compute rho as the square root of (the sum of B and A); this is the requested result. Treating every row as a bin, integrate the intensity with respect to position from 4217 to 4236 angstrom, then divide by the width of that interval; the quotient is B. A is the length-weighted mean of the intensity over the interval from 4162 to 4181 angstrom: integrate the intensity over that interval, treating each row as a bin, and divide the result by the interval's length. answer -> 5.82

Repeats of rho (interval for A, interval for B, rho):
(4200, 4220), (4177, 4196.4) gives 6.15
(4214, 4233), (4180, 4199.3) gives 5.81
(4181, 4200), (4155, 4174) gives 6.29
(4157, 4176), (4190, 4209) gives 6.18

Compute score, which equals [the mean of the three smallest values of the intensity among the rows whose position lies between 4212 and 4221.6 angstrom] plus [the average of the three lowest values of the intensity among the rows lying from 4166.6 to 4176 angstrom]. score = 32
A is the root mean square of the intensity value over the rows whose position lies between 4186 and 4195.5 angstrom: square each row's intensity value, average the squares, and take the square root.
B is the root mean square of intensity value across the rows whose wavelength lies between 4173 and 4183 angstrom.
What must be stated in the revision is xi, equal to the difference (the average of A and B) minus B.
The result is -0.1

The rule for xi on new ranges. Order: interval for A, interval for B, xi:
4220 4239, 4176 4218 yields -2.0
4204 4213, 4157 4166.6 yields -1.1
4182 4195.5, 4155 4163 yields -0.5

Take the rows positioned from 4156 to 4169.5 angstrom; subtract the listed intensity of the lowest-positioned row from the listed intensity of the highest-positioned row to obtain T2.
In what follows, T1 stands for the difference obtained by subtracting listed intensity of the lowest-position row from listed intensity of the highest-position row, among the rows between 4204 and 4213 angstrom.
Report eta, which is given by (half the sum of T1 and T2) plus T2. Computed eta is -1.7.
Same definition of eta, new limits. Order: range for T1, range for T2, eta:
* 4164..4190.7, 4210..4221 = -8.8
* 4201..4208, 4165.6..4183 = 1.7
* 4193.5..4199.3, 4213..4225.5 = -14.6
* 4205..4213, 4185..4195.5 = 6.1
